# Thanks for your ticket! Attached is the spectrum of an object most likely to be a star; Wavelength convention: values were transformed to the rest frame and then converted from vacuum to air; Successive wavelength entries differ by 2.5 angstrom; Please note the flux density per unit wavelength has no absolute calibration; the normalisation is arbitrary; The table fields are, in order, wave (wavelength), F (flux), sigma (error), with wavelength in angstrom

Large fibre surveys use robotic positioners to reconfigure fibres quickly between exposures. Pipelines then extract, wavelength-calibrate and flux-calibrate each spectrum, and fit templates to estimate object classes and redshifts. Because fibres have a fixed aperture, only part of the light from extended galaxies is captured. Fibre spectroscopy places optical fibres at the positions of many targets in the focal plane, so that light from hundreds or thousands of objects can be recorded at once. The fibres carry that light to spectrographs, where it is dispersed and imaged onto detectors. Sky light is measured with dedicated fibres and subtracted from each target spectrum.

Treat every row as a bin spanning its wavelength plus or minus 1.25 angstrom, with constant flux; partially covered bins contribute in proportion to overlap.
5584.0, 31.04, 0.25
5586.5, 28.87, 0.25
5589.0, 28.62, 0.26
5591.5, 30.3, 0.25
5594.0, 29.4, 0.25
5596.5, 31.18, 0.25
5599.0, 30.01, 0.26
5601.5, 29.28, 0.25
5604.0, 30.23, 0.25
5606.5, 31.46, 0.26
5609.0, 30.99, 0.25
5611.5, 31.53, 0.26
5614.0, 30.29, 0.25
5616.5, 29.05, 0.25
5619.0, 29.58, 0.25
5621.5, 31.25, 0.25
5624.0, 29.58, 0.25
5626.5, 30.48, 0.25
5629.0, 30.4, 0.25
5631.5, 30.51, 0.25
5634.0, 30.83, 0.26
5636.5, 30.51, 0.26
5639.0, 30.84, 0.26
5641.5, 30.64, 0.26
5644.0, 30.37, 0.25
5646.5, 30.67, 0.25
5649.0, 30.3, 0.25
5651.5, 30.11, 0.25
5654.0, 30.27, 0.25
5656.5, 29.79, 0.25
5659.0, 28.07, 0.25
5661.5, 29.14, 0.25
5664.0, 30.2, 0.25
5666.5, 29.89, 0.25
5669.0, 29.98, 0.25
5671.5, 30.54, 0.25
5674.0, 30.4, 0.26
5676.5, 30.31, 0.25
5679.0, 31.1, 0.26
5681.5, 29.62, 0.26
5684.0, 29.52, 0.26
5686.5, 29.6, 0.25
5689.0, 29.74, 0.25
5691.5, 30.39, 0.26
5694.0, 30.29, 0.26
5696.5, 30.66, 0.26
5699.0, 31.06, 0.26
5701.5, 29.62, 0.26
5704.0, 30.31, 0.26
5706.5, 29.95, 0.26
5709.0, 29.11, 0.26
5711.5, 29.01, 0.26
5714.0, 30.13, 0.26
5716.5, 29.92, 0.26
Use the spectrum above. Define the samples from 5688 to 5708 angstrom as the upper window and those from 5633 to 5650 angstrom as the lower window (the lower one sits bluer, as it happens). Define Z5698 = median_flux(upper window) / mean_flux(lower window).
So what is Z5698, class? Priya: 0.99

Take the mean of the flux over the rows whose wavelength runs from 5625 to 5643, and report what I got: 30.6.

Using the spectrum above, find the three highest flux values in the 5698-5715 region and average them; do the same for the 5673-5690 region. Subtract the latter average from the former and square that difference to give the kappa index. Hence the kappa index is 0.011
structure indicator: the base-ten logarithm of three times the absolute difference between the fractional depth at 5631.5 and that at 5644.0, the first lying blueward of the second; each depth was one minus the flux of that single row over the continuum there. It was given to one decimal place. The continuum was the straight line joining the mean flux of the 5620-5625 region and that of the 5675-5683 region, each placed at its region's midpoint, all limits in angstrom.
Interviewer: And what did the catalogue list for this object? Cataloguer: -1.9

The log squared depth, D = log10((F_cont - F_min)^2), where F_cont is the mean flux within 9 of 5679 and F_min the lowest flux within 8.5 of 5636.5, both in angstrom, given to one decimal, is -1.3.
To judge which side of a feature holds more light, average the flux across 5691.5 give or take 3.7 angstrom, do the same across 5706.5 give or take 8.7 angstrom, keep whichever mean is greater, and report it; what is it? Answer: 30.1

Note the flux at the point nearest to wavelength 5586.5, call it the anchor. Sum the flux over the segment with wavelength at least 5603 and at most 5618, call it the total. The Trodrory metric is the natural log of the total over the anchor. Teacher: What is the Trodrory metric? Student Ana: 1.85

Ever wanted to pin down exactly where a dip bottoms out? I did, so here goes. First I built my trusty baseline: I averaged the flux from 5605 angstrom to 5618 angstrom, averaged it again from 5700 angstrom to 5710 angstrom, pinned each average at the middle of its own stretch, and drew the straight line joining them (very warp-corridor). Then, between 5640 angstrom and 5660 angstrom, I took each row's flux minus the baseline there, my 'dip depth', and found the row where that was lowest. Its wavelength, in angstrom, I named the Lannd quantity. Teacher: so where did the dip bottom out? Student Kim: 5659.0 angstrom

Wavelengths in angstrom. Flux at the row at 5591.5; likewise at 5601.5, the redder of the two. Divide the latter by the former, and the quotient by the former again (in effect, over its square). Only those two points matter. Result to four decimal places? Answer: 0.0319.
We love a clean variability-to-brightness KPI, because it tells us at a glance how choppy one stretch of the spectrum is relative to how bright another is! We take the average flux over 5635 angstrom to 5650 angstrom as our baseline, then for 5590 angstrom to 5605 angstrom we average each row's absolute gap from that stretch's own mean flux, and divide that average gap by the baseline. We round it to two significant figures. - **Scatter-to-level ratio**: 0.016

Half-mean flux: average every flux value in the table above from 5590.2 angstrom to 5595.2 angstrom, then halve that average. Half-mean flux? 14.9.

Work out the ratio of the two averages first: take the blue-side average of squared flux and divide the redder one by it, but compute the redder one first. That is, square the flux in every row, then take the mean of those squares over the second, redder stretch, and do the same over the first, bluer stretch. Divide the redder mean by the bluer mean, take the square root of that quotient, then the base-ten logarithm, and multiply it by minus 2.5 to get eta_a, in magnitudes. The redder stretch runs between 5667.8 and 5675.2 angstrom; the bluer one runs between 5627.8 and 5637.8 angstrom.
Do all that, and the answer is 0.009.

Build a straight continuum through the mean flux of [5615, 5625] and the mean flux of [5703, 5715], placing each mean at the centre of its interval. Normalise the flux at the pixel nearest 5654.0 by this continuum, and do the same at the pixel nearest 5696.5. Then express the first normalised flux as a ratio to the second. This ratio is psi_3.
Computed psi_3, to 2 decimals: 0.98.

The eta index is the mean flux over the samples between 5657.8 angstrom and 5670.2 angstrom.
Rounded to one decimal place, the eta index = 29.5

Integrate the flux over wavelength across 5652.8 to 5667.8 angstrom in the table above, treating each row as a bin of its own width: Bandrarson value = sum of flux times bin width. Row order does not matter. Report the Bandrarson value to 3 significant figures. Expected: 443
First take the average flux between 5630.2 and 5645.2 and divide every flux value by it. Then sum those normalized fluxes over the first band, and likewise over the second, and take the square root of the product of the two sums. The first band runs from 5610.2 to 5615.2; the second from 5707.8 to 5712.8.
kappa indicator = 2.0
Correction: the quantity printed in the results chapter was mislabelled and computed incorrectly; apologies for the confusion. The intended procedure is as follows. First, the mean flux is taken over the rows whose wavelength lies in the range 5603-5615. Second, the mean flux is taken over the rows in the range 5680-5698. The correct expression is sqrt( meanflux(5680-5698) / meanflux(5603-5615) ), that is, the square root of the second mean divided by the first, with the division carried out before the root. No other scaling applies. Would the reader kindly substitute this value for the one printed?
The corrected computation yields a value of 0.98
